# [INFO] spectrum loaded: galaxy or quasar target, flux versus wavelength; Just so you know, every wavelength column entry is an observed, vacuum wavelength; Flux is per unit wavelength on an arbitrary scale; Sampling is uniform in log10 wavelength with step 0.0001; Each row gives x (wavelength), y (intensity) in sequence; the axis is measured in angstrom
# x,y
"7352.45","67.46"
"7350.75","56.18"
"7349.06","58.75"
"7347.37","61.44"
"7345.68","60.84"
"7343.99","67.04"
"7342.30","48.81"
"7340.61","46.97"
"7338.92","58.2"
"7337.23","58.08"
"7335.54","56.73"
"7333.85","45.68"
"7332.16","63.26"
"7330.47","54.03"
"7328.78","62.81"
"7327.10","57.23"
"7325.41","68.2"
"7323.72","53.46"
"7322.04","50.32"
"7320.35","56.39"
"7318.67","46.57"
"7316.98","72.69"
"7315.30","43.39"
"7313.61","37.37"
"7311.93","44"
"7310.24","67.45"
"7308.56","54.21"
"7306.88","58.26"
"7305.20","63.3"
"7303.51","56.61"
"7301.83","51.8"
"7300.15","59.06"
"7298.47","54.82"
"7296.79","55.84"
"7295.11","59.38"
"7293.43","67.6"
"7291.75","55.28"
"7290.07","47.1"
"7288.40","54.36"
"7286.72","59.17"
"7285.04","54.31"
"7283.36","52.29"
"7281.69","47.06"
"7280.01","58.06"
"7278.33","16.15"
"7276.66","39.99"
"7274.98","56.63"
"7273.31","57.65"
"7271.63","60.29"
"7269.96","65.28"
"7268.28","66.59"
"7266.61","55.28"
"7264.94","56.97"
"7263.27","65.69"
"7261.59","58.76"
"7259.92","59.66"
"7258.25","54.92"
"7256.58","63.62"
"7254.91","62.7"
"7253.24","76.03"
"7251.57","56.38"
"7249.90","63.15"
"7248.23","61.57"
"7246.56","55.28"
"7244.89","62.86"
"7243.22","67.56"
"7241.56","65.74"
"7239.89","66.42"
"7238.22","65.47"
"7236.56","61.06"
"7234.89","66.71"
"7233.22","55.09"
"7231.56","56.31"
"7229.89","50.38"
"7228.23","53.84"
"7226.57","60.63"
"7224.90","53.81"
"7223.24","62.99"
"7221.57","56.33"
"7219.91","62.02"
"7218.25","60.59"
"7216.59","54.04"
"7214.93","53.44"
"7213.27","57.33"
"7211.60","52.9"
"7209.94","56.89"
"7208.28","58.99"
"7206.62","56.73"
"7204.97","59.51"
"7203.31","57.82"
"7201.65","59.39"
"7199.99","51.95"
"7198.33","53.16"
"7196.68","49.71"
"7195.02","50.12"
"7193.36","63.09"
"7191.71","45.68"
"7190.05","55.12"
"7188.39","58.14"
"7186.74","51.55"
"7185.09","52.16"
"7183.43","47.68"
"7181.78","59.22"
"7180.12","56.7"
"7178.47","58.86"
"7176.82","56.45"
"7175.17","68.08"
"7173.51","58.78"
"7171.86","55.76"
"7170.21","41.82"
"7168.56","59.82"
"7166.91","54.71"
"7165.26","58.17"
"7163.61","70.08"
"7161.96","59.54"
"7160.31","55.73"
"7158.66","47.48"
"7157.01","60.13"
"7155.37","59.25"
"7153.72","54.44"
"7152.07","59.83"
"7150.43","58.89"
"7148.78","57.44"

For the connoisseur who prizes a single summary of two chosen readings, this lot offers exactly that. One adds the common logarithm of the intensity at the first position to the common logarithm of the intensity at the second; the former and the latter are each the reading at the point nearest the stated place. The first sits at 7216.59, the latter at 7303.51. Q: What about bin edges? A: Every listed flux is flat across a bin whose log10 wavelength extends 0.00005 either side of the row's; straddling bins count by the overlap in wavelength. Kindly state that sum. 3.49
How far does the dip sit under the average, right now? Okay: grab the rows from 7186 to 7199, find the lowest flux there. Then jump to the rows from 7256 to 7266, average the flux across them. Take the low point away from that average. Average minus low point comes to 14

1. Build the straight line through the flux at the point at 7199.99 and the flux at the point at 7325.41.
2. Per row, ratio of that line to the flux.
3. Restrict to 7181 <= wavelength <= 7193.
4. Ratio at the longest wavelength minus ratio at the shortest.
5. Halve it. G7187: 0.14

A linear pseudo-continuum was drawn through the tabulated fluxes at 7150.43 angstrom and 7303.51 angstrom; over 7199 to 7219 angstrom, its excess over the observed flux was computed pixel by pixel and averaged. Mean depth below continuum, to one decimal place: 1.4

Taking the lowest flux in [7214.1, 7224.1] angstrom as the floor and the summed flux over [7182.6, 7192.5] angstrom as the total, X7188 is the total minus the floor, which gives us 257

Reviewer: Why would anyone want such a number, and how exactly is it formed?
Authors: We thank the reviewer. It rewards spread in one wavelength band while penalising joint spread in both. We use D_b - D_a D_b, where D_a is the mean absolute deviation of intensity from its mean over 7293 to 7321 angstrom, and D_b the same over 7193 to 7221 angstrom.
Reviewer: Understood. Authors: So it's -20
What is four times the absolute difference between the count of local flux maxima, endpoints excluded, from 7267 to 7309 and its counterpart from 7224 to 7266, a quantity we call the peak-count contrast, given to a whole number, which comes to 20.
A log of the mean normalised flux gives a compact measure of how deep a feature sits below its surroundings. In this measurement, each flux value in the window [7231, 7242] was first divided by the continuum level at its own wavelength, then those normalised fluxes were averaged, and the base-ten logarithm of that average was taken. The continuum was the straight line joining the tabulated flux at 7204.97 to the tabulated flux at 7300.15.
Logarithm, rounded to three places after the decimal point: 0.022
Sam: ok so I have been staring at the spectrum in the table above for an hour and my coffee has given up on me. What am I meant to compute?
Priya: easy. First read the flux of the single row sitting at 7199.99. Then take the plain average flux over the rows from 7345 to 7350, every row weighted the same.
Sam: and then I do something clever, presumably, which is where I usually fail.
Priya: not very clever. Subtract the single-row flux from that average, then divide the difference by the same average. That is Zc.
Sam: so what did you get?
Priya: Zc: 0.139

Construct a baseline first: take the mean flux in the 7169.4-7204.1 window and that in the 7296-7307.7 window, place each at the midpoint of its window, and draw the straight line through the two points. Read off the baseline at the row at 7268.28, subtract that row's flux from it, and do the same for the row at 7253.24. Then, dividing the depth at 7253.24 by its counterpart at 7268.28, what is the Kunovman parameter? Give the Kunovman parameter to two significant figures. 2.0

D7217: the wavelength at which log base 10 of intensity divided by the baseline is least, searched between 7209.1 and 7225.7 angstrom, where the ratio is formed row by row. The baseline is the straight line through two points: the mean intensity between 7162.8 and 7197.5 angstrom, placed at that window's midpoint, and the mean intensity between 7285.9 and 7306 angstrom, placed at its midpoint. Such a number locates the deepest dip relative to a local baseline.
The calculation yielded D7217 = 7211.60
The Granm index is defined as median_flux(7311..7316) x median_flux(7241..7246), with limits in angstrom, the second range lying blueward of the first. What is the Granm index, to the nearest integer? 2852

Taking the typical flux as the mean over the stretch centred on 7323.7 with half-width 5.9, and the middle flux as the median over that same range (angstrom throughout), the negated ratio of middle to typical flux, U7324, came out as -1.00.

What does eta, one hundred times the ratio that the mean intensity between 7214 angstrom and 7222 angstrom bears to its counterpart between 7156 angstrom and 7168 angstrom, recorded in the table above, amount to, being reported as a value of 99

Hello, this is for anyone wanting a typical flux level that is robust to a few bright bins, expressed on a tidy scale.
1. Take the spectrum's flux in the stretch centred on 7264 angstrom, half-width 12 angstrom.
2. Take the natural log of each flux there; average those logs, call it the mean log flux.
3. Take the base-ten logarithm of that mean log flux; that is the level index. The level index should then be 0.614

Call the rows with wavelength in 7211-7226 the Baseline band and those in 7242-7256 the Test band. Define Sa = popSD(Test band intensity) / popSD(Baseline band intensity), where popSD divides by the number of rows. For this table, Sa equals 1.6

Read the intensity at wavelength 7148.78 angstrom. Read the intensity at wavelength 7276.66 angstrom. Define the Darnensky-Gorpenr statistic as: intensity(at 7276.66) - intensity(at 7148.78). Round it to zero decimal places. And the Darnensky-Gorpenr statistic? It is -17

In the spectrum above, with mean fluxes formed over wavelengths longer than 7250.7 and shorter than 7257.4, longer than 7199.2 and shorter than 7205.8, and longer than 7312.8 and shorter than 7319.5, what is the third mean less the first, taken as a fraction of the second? -0.26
